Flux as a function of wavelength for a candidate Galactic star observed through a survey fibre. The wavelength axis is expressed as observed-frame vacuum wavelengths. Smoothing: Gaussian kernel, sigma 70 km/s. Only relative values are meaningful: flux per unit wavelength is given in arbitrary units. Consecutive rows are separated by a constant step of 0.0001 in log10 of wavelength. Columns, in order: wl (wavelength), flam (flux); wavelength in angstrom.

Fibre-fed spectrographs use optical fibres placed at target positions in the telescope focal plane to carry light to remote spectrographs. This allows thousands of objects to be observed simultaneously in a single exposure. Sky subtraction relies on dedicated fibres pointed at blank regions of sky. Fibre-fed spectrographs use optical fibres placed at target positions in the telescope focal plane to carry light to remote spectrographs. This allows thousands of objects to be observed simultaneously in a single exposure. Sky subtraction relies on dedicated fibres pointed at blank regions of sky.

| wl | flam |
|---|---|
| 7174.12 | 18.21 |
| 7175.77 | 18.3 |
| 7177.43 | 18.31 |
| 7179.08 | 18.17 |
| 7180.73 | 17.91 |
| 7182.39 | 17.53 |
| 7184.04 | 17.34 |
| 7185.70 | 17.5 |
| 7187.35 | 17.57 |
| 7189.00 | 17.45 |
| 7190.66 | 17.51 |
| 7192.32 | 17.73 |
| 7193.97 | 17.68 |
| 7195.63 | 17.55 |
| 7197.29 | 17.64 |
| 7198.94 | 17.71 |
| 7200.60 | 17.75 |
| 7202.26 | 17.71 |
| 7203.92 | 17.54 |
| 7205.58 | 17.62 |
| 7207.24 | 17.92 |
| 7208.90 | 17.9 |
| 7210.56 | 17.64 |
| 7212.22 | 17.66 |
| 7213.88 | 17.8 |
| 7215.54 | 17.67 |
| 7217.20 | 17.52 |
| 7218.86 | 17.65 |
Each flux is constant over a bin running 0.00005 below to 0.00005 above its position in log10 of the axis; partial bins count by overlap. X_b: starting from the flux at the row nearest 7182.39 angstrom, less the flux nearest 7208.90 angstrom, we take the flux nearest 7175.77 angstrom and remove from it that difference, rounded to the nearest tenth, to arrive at 18.7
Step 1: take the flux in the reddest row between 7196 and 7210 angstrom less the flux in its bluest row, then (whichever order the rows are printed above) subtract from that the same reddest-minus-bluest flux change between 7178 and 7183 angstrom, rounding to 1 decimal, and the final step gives 0.9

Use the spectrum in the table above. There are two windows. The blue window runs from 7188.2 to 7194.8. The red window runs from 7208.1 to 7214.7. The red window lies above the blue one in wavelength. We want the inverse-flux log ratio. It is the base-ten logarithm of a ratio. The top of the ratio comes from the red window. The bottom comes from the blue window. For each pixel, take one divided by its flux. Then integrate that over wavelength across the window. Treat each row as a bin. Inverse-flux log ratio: -0.003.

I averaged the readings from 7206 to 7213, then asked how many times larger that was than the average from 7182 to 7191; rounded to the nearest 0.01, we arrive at 1.02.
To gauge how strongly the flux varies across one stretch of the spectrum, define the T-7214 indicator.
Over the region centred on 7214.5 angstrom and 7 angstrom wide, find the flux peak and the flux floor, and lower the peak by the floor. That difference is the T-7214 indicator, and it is 0.28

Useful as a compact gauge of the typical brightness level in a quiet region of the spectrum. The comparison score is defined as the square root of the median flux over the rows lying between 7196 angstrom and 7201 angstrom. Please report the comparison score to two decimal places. 4.21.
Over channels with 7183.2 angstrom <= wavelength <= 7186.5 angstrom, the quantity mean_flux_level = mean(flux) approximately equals 17.4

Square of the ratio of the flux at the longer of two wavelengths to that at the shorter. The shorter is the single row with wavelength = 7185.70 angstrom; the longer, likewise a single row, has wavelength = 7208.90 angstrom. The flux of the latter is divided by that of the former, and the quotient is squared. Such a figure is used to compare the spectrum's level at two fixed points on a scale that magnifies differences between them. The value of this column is 1.05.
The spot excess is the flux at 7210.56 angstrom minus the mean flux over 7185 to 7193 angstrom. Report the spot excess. 0.1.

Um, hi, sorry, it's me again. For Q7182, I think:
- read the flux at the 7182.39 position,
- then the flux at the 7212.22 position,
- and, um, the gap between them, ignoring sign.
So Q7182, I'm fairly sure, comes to 0.13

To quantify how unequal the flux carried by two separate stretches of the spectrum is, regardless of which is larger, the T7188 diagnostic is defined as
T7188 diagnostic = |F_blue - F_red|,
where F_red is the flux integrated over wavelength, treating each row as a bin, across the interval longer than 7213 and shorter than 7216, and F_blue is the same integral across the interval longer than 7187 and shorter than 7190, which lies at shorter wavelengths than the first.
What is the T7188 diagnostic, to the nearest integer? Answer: 1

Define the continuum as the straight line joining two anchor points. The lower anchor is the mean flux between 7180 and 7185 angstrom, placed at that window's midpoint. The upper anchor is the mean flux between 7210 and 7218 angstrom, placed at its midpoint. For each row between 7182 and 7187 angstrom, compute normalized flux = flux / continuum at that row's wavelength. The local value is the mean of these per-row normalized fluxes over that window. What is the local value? 0.99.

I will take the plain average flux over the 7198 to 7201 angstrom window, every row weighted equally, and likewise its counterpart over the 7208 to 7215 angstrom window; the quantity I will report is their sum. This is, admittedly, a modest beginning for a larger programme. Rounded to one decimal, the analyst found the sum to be 35.5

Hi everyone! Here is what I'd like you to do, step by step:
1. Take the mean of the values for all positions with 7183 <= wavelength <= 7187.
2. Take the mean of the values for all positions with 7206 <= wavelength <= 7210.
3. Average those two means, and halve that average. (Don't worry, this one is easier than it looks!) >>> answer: 8.83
